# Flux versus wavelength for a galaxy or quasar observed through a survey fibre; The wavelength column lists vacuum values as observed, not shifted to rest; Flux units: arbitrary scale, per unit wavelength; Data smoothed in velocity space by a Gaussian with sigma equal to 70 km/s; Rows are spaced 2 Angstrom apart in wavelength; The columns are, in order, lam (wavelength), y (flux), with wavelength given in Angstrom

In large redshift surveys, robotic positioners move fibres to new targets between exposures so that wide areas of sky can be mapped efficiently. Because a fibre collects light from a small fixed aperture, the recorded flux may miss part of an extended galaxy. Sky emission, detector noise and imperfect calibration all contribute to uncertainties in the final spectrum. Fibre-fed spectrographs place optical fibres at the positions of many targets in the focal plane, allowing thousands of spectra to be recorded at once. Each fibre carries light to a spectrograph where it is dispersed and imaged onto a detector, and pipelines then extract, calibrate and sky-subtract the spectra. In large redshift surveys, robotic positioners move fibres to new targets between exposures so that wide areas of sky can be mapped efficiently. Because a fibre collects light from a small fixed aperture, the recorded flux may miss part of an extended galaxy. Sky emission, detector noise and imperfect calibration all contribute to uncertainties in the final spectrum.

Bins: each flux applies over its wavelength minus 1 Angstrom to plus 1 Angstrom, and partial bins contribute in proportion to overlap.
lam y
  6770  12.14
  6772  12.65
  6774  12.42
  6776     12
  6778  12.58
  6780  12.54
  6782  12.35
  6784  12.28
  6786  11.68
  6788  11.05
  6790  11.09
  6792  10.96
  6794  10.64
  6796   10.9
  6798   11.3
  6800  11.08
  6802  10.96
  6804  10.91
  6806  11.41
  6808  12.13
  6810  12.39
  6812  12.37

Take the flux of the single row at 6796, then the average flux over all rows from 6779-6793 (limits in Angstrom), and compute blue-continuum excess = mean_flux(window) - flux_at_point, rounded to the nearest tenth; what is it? 0.8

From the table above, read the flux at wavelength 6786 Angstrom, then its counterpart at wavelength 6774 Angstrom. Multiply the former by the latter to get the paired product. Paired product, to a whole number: 145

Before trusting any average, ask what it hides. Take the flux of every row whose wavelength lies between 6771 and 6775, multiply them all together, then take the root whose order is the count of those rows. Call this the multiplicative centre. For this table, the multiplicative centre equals 12.5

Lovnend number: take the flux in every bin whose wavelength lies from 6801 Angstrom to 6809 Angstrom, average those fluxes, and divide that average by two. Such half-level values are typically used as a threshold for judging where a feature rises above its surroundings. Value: 5.68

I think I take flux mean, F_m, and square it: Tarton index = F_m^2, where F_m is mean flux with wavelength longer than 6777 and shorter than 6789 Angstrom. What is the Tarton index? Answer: 146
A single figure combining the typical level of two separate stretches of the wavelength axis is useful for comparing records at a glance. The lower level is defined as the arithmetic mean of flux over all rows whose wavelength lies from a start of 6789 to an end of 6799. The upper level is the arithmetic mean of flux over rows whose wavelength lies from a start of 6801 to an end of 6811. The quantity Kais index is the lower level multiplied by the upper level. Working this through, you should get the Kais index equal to 127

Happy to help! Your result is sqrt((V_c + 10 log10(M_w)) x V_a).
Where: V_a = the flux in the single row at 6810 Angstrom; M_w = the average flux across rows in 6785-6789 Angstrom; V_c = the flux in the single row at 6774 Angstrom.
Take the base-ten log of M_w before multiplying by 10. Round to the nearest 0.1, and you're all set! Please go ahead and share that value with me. 16.9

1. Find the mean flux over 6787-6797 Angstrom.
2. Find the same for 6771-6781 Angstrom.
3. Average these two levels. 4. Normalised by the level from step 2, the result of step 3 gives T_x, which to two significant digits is 0.94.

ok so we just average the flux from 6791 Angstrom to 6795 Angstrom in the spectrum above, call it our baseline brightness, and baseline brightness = 10.8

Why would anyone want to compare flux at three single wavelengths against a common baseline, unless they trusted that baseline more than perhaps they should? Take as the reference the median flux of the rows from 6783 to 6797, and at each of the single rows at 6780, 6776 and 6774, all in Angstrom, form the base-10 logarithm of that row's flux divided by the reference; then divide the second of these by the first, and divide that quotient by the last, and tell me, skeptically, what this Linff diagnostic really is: 13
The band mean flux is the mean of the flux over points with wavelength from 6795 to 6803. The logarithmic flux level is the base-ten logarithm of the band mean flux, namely 1.04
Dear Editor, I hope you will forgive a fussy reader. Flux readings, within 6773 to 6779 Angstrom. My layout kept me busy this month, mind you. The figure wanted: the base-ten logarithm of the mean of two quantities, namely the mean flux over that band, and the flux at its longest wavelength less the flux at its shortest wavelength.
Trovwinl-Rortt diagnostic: 0.80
